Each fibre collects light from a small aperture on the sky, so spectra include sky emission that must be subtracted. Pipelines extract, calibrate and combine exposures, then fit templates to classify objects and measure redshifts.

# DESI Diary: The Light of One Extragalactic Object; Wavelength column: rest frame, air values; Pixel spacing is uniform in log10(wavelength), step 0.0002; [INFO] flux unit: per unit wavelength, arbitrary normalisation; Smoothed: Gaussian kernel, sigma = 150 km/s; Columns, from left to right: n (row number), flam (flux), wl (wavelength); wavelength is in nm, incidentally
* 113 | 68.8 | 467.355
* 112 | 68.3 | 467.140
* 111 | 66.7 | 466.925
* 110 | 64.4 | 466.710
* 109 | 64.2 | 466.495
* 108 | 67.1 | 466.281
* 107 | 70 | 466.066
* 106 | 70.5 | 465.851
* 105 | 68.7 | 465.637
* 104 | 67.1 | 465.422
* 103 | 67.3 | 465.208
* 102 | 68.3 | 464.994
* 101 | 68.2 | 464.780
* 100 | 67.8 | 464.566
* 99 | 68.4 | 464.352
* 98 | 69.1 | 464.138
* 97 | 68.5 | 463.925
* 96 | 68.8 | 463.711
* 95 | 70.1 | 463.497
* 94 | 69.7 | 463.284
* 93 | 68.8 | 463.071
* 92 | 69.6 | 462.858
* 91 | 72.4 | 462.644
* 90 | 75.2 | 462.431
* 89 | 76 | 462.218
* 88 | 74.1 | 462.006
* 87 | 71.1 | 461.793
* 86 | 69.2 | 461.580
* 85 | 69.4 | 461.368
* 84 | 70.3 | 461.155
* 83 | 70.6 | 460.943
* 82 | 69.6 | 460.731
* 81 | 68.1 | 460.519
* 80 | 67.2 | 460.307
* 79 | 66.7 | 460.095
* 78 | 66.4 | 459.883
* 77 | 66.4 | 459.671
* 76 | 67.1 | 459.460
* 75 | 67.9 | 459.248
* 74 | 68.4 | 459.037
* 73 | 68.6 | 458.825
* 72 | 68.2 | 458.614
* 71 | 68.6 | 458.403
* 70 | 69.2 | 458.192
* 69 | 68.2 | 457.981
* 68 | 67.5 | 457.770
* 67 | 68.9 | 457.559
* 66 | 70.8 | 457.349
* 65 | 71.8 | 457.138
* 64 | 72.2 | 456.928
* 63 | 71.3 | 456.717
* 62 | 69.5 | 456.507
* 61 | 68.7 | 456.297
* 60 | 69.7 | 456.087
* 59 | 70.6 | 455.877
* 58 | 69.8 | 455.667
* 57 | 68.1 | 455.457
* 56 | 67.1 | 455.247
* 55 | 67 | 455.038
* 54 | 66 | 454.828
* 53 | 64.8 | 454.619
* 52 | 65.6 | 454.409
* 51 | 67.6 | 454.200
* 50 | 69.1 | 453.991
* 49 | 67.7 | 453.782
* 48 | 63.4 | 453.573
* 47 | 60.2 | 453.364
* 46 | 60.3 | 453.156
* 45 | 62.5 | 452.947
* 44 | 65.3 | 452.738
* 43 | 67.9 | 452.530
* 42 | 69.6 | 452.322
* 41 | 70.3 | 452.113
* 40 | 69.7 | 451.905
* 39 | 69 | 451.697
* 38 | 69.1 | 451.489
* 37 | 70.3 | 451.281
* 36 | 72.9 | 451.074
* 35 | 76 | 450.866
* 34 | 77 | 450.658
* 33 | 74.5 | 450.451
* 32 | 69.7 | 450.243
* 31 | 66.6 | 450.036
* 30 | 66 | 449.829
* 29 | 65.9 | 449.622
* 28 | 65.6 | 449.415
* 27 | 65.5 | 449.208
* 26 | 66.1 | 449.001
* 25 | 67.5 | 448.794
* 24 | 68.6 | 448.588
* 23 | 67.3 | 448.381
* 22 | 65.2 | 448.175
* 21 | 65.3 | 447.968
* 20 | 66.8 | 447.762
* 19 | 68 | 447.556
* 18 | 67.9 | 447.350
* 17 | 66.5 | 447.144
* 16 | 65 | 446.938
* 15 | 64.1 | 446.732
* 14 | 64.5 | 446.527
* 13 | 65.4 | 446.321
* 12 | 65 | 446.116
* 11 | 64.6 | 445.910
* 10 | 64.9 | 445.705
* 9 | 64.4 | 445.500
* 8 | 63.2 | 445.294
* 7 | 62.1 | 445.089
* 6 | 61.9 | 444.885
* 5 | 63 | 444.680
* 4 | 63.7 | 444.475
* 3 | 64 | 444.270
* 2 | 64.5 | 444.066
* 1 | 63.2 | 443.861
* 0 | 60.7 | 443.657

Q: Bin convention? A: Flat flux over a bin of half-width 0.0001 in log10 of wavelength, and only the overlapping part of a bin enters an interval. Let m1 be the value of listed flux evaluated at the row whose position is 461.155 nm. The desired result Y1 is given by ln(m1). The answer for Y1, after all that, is 4.253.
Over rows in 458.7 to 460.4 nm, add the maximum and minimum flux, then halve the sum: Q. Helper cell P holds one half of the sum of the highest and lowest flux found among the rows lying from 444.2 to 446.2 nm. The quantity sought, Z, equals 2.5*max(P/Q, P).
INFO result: 159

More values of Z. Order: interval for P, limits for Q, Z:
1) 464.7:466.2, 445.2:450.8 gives 172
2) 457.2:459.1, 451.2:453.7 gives 173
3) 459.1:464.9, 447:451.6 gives 178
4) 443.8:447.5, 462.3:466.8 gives 162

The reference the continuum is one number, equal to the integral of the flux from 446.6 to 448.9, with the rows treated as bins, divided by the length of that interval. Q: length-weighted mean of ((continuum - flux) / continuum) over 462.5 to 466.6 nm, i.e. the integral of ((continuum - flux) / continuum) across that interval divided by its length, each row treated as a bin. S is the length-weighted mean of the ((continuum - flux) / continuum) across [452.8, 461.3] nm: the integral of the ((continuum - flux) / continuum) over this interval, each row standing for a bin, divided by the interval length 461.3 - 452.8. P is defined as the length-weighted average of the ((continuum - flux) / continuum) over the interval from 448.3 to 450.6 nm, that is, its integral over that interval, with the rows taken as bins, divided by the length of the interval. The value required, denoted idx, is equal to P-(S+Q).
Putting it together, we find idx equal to 0.033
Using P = -0.02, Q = -0.033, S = -0.02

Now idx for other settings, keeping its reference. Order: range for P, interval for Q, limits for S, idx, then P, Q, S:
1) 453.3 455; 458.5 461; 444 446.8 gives -0.007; 0.01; -0.020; 0.04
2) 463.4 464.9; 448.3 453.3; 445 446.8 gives -0.039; -0.03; -0.028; 0.03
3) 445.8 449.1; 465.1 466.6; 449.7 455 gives 0.048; 0.01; -0.020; -0.02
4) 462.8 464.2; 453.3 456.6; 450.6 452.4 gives 0.044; -0.04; -0.011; -0.07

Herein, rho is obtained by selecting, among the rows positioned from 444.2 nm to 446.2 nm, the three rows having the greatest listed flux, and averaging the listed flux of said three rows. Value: 65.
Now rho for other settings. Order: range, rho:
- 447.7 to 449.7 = 68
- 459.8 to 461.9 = 71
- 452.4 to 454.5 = 68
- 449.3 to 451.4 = 76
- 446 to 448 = 68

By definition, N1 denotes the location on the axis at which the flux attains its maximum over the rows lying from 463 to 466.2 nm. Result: 465.851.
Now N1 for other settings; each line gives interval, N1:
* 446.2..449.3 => 448.588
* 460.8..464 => 462.218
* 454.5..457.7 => 456.928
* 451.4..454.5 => 452.113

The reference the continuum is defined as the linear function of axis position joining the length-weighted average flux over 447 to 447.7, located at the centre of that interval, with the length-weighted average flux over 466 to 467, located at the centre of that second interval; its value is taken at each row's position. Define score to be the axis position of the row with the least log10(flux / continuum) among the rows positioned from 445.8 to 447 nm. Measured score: 446.732 nm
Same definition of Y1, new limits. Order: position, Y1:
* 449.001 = 4.191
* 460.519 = 4.221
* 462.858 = 4.243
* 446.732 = 4.160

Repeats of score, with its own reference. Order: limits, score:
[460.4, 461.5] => 460.519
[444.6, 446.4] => 444.885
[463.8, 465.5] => 465.422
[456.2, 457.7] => 456.297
